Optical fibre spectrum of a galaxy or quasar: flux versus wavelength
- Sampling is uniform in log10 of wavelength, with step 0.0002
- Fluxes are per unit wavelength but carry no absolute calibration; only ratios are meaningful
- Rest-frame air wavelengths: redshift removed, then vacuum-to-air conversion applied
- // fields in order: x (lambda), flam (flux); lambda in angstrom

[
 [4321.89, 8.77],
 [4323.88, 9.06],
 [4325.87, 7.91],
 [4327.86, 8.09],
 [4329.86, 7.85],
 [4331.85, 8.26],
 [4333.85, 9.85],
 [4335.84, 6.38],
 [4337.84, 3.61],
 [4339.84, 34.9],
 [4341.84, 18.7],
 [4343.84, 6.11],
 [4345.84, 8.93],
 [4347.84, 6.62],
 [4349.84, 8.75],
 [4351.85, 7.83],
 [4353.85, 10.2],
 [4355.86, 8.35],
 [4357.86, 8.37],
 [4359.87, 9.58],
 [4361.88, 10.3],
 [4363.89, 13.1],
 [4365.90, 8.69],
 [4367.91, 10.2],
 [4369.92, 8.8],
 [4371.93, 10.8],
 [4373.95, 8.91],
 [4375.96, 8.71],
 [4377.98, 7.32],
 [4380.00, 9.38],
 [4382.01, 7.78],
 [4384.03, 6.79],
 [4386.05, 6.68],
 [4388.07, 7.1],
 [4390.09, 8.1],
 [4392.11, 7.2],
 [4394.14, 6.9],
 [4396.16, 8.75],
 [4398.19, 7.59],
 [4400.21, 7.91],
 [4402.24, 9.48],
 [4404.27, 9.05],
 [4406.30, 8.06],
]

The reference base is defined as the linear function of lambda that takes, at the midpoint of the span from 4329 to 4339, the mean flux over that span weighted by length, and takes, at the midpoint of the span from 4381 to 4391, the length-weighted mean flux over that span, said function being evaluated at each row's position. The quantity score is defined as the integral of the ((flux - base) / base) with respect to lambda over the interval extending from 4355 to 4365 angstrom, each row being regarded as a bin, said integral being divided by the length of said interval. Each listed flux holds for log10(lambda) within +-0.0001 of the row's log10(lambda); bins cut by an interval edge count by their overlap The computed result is 0.34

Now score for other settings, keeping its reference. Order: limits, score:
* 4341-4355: 0.26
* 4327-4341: 0.50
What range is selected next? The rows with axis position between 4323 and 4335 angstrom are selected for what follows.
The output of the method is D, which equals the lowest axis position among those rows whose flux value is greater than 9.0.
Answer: 4323.88 angstrom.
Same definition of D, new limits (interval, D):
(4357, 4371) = 4359.87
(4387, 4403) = 4402.24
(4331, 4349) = 4333.85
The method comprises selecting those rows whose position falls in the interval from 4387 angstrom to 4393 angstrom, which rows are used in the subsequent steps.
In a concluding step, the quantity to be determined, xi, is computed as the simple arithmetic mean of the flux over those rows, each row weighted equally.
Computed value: 7.5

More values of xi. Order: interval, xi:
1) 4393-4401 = 7.8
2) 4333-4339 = 6.6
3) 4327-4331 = 8.0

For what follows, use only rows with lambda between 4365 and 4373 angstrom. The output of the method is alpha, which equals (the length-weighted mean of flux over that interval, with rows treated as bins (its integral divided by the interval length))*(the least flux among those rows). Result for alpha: 84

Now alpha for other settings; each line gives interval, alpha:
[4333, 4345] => 48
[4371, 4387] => 55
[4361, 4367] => 93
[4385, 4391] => 49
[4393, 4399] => 53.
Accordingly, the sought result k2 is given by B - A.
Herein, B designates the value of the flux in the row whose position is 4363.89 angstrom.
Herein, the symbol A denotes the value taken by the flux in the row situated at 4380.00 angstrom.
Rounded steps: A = 9.38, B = 13.1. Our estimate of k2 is 3.7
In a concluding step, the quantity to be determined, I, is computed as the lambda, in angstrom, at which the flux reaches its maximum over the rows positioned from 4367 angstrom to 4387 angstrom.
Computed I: 4371.93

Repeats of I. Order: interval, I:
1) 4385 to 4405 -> 4402.24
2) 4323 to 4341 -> 4339.84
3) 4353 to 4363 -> 4361.88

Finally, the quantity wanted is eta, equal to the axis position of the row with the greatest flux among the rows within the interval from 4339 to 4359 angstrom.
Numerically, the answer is 4339.84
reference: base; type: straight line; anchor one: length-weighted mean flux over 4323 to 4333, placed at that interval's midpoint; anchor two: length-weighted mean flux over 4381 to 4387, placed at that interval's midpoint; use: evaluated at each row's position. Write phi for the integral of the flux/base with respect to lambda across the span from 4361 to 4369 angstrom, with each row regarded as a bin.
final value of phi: 11.3 angstrom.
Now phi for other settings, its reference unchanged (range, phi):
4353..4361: 9.5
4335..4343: 15.9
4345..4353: 8.2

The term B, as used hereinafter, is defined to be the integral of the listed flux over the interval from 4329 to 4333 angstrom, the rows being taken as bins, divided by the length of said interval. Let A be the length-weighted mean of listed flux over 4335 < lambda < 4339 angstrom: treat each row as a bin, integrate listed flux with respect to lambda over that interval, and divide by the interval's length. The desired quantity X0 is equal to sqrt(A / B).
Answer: 0.87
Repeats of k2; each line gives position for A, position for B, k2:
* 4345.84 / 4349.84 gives -0.2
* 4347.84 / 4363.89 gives 6.5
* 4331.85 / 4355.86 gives 0.1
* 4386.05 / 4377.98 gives 0.6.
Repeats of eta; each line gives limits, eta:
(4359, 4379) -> 4363.89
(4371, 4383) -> 4371.93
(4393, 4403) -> 4402.24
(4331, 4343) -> 4339.84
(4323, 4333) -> 4323.88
